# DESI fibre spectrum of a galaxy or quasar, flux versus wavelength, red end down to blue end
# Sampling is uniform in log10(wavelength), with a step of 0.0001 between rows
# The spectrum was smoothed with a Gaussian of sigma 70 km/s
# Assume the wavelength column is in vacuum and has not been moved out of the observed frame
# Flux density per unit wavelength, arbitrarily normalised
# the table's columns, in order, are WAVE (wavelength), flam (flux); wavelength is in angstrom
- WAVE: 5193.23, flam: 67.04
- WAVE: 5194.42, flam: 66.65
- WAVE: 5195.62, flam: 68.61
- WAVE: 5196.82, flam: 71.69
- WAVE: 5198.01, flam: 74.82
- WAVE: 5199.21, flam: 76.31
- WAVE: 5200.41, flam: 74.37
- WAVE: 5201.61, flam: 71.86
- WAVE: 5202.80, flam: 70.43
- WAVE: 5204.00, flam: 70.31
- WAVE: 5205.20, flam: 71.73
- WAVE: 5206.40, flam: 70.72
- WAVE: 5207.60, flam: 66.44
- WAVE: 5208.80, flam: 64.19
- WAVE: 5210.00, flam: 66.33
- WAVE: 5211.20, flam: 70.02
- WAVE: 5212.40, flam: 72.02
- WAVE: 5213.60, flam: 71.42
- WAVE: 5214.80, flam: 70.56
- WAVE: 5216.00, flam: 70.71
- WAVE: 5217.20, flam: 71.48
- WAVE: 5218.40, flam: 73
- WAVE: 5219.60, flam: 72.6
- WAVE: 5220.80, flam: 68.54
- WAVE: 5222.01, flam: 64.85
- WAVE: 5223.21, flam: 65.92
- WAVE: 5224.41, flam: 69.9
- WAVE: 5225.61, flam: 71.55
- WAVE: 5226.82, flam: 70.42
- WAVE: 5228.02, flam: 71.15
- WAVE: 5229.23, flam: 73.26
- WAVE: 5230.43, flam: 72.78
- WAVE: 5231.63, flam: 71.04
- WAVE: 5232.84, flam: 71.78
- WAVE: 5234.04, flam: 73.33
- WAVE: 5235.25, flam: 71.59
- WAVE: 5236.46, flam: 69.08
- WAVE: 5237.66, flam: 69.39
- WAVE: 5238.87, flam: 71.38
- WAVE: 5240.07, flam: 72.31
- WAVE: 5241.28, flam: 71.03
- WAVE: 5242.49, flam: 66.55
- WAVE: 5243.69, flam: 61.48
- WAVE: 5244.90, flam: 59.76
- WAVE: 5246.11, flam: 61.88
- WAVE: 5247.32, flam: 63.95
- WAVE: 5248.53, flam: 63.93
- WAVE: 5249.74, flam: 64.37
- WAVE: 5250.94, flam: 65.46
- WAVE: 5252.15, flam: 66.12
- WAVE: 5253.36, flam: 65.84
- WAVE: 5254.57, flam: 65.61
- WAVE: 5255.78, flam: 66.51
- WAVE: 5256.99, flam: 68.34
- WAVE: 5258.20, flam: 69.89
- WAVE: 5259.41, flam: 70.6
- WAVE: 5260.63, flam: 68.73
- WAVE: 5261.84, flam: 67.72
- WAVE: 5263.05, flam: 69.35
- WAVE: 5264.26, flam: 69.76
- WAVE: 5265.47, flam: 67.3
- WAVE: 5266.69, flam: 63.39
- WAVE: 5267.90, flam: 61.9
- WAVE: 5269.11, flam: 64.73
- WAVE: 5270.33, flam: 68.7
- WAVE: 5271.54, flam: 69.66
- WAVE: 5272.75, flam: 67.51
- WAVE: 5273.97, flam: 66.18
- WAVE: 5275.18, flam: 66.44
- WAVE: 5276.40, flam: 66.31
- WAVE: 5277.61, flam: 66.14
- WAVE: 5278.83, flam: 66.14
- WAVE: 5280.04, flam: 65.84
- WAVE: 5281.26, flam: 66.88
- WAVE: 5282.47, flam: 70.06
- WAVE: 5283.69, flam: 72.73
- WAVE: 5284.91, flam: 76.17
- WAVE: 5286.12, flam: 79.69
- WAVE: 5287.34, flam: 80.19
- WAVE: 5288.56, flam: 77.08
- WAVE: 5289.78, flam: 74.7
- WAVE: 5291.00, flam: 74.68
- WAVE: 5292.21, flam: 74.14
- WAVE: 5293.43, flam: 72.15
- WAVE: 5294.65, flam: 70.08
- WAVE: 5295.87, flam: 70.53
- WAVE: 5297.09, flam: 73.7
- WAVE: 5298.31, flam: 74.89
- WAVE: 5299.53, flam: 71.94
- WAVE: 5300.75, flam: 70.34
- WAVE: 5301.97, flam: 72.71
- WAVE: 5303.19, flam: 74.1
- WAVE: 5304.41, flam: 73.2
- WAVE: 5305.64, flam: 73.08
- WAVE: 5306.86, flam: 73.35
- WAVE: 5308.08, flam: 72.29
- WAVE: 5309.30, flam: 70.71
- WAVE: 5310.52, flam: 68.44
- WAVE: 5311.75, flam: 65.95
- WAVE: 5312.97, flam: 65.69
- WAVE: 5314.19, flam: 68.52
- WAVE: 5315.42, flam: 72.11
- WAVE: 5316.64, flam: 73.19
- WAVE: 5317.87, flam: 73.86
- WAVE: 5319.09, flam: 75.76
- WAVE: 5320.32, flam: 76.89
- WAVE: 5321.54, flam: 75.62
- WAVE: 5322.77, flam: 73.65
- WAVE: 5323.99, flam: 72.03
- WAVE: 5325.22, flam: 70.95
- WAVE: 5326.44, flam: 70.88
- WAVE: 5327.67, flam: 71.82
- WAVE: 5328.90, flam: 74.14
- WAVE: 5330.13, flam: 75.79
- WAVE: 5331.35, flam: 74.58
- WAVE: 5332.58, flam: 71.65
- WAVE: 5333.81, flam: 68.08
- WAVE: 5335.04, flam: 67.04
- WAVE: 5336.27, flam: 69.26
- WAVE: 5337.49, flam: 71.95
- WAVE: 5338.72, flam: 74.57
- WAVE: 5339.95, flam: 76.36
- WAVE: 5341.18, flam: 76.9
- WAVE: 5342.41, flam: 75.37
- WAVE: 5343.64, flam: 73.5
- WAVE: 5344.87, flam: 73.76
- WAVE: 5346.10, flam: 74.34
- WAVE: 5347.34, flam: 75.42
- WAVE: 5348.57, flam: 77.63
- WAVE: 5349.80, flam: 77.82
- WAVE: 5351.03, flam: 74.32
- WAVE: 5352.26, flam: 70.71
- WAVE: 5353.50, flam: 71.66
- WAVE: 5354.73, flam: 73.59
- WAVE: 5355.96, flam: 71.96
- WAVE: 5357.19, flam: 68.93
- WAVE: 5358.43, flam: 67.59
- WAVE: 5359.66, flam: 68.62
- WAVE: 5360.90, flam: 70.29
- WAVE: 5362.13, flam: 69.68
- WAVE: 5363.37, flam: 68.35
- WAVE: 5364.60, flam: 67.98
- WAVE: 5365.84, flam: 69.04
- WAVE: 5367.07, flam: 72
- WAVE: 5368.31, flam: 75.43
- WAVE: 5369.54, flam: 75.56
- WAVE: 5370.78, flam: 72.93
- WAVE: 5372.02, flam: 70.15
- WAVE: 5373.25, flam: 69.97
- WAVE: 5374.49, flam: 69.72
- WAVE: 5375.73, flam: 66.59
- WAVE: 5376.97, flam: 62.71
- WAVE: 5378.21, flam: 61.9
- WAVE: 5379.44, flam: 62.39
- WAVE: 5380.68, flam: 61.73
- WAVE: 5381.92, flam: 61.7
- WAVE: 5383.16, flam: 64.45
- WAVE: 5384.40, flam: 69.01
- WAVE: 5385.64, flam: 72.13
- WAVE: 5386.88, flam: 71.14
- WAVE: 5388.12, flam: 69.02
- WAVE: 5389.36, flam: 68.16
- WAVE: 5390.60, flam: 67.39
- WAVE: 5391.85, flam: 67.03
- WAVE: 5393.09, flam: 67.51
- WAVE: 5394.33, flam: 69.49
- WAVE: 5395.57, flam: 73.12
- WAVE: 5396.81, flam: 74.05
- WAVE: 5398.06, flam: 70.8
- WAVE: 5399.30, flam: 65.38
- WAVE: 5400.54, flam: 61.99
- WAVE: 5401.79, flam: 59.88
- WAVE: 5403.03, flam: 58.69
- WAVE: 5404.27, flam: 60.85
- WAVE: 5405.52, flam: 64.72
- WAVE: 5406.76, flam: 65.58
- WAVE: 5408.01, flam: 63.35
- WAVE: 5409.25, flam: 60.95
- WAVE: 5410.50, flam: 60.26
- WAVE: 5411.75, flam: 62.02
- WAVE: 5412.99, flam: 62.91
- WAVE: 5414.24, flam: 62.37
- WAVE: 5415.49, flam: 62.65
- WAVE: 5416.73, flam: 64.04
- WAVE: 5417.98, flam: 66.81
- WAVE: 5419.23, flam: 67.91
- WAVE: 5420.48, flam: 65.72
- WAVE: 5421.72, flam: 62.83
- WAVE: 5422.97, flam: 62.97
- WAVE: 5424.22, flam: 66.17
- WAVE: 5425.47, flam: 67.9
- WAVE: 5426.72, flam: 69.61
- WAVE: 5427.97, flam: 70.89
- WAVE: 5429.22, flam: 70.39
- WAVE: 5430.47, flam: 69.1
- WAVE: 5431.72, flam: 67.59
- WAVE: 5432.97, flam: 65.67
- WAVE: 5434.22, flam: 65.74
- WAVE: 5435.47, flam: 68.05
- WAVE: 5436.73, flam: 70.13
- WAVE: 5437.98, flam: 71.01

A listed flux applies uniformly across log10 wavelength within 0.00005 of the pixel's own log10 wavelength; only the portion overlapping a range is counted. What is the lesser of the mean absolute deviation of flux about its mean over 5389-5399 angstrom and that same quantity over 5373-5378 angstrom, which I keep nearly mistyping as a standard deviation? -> 2.2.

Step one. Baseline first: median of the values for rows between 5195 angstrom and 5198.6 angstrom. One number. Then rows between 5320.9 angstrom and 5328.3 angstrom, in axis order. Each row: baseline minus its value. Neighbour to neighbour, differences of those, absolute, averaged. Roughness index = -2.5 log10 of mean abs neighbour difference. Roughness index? -0.1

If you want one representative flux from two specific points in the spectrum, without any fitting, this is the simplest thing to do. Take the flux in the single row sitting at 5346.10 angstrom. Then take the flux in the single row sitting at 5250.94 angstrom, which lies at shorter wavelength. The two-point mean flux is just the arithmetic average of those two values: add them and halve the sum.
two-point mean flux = 69.9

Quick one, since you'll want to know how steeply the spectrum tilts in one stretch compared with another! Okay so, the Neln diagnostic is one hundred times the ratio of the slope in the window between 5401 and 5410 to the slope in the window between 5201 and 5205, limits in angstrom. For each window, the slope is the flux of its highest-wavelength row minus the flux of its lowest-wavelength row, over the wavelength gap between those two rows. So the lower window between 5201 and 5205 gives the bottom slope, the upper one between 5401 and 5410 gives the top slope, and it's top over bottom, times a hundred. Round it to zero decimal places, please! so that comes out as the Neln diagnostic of -22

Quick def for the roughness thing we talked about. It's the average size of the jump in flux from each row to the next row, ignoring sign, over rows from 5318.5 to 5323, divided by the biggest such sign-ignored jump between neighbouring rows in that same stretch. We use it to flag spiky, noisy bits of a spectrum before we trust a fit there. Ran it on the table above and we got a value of 0.74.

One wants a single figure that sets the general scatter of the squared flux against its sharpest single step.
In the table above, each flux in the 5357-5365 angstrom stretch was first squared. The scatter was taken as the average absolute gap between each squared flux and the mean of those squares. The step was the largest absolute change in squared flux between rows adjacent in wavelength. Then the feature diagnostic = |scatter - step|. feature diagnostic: 131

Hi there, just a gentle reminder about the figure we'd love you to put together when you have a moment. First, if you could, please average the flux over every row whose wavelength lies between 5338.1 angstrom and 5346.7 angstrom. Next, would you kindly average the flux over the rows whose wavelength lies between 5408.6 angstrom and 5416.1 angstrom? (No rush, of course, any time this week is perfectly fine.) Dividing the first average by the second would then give 1.212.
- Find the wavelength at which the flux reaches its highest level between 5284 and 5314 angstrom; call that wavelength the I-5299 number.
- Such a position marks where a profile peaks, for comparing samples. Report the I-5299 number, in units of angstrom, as 5287.34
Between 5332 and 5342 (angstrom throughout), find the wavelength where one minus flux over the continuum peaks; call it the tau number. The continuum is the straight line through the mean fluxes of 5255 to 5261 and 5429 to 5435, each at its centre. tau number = 5335.04 angstrom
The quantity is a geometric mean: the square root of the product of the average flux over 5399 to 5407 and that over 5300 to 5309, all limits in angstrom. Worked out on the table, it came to 67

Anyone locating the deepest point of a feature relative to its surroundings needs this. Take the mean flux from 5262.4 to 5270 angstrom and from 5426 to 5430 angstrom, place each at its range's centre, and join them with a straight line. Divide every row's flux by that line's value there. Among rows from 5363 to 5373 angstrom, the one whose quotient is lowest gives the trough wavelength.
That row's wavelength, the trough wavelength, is 5364.60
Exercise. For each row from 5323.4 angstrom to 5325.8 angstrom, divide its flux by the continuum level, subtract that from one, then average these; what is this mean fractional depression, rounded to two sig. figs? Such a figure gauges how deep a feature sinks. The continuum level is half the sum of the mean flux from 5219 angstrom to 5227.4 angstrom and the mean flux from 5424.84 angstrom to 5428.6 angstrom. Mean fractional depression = -0.032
